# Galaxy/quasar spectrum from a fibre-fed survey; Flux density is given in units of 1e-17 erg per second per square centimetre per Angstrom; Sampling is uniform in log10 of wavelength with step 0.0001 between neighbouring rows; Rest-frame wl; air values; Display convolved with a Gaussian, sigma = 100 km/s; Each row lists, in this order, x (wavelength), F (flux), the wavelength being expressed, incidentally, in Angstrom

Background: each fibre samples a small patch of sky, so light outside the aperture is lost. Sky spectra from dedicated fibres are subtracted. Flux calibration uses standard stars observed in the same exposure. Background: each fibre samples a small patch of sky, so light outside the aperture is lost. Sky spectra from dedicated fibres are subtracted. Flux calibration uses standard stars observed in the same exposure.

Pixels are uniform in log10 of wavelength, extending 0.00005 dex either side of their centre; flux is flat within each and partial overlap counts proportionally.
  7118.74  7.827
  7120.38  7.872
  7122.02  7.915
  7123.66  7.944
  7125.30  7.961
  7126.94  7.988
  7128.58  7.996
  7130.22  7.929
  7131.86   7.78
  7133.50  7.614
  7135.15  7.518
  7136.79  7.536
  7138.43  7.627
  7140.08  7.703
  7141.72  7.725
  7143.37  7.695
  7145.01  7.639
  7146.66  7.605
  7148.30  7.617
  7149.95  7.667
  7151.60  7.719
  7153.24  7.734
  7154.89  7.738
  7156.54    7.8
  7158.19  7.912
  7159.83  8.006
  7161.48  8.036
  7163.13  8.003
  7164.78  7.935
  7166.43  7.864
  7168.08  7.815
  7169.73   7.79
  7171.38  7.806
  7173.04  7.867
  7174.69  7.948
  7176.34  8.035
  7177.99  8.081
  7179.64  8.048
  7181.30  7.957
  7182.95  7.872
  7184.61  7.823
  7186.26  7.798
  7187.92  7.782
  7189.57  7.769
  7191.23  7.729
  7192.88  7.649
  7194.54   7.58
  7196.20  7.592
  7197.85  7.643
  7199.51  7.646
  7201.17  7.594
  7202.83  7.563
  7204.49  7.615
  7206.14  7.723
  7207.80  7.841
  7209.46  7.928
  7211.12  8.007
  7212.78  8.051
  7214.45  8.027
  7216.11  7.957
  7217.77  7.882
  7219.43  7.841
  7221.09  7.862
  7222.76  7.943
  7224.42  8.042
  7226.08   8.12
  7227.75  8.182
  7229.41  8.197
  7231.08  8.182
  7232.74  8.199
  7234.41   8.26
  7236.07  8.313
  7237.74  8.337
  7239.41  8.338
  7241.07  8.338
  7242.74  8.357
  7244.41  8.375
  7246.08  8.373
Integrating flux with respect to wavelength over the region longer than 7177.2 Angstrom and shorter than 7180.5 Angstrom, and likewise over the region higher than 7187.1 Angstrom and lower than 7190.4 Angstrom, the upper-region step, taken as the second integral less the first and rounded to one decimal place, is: -0.9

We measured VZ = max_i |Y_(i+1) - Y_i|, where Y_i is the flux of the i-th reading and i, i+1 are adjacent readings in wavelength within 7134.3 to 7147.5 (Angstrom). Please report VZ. 0.091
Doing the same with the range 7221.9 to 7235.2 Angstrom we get 0.099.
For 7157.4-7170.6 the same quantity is 0.094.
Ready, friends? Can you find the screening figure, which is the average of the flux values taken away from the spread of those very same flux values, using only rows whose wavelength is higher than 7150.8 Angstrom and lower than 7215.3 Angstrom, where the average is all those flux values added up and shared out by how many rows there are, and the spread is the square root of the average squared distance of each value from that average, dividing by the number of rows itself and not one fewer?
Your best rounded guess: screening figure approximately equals -7.678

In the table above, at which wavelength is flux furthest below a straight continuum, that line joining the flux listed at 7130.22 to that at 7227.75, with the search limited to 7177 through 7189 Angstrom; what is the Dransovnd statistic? 7187.92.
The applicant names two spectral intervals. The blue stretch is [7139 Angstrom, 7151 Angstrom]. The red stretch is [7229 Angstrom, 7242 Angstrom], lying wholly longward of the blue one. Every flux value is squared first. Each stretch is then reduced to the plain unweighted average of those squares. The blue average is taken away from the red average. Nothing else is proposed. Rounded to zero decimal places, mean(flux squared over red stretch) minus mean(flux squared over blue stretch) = 10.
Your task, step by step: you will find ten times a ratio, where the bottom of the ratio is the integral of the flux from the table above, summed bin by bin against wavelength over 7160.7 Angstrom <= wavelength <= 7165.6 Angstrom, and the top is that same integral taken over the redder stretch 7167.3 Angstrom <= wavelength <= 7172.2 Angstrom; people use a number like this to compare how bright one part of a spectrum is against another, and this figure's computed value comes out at 9.8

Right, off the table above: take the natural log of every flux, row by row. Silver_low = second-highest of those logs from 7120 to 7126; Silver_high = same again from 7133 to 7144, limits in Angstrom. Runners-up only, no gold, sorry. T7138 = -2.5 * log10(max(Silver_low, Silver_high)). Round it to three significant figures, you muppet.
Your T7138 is -0.791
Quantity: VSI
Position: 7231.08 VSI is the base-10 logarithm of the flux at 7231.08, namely 0.913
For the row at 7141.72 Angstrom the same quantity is 0.888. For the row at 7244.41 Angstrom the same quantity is 0.923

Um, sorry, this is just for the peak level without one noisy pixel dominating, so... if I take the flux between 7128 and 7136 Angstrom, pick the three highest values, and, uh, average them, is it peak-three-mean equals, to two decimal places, 7.90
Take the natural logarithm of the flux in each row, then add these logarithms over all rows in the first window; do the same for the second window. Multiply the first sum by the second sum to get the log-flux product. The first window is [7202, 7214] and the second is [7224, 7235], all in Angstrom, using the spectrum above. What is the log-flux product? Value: 212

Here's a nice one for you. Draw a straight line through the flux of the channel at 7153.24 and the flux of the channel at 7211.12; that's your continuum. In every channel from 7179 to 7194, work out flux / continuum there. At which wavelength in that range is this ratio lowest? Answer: 7192.88 Angstrom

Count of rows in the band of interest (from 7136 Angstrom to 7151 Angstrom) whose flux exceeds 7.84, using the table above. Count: 0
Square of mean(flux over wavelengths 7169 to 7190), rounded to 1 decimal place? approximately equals 62.3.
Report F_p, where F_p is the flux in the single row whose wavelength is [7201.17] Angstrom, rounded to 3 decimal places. 7.594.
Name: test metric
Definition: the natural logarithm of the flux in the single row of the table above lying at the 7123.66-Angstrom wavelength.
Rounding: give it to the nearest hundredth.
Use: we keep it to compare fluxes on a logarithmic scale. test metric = 2.07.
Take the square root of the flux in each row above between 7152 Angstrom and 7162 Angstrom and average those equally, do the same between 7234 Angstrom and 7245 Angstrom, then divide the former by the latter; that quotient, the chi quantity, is 0.972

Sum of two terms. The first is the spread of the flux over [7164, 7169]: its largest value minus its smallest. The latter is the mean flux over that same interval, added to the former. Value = 7.99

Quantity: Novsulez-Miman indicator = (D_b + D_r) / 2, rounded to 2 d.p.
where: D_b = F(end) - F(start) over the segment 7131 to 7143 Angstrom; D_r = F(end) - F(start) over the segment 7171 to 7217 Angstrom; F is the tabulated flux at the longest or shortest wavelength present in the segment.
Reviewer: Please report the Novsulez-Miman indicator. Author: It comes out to 0.05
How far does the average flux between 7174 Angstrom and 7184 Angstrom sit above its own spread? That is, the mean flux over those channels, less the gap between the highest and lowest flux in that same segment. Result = 7.78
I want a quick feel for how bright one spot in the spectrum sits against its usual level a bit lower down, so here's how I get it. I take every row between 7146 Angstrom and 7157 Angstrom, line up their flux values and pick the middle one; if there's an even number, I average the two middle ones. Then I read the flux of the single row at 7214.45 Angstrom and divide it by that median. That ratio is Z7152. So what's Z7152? 1.04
